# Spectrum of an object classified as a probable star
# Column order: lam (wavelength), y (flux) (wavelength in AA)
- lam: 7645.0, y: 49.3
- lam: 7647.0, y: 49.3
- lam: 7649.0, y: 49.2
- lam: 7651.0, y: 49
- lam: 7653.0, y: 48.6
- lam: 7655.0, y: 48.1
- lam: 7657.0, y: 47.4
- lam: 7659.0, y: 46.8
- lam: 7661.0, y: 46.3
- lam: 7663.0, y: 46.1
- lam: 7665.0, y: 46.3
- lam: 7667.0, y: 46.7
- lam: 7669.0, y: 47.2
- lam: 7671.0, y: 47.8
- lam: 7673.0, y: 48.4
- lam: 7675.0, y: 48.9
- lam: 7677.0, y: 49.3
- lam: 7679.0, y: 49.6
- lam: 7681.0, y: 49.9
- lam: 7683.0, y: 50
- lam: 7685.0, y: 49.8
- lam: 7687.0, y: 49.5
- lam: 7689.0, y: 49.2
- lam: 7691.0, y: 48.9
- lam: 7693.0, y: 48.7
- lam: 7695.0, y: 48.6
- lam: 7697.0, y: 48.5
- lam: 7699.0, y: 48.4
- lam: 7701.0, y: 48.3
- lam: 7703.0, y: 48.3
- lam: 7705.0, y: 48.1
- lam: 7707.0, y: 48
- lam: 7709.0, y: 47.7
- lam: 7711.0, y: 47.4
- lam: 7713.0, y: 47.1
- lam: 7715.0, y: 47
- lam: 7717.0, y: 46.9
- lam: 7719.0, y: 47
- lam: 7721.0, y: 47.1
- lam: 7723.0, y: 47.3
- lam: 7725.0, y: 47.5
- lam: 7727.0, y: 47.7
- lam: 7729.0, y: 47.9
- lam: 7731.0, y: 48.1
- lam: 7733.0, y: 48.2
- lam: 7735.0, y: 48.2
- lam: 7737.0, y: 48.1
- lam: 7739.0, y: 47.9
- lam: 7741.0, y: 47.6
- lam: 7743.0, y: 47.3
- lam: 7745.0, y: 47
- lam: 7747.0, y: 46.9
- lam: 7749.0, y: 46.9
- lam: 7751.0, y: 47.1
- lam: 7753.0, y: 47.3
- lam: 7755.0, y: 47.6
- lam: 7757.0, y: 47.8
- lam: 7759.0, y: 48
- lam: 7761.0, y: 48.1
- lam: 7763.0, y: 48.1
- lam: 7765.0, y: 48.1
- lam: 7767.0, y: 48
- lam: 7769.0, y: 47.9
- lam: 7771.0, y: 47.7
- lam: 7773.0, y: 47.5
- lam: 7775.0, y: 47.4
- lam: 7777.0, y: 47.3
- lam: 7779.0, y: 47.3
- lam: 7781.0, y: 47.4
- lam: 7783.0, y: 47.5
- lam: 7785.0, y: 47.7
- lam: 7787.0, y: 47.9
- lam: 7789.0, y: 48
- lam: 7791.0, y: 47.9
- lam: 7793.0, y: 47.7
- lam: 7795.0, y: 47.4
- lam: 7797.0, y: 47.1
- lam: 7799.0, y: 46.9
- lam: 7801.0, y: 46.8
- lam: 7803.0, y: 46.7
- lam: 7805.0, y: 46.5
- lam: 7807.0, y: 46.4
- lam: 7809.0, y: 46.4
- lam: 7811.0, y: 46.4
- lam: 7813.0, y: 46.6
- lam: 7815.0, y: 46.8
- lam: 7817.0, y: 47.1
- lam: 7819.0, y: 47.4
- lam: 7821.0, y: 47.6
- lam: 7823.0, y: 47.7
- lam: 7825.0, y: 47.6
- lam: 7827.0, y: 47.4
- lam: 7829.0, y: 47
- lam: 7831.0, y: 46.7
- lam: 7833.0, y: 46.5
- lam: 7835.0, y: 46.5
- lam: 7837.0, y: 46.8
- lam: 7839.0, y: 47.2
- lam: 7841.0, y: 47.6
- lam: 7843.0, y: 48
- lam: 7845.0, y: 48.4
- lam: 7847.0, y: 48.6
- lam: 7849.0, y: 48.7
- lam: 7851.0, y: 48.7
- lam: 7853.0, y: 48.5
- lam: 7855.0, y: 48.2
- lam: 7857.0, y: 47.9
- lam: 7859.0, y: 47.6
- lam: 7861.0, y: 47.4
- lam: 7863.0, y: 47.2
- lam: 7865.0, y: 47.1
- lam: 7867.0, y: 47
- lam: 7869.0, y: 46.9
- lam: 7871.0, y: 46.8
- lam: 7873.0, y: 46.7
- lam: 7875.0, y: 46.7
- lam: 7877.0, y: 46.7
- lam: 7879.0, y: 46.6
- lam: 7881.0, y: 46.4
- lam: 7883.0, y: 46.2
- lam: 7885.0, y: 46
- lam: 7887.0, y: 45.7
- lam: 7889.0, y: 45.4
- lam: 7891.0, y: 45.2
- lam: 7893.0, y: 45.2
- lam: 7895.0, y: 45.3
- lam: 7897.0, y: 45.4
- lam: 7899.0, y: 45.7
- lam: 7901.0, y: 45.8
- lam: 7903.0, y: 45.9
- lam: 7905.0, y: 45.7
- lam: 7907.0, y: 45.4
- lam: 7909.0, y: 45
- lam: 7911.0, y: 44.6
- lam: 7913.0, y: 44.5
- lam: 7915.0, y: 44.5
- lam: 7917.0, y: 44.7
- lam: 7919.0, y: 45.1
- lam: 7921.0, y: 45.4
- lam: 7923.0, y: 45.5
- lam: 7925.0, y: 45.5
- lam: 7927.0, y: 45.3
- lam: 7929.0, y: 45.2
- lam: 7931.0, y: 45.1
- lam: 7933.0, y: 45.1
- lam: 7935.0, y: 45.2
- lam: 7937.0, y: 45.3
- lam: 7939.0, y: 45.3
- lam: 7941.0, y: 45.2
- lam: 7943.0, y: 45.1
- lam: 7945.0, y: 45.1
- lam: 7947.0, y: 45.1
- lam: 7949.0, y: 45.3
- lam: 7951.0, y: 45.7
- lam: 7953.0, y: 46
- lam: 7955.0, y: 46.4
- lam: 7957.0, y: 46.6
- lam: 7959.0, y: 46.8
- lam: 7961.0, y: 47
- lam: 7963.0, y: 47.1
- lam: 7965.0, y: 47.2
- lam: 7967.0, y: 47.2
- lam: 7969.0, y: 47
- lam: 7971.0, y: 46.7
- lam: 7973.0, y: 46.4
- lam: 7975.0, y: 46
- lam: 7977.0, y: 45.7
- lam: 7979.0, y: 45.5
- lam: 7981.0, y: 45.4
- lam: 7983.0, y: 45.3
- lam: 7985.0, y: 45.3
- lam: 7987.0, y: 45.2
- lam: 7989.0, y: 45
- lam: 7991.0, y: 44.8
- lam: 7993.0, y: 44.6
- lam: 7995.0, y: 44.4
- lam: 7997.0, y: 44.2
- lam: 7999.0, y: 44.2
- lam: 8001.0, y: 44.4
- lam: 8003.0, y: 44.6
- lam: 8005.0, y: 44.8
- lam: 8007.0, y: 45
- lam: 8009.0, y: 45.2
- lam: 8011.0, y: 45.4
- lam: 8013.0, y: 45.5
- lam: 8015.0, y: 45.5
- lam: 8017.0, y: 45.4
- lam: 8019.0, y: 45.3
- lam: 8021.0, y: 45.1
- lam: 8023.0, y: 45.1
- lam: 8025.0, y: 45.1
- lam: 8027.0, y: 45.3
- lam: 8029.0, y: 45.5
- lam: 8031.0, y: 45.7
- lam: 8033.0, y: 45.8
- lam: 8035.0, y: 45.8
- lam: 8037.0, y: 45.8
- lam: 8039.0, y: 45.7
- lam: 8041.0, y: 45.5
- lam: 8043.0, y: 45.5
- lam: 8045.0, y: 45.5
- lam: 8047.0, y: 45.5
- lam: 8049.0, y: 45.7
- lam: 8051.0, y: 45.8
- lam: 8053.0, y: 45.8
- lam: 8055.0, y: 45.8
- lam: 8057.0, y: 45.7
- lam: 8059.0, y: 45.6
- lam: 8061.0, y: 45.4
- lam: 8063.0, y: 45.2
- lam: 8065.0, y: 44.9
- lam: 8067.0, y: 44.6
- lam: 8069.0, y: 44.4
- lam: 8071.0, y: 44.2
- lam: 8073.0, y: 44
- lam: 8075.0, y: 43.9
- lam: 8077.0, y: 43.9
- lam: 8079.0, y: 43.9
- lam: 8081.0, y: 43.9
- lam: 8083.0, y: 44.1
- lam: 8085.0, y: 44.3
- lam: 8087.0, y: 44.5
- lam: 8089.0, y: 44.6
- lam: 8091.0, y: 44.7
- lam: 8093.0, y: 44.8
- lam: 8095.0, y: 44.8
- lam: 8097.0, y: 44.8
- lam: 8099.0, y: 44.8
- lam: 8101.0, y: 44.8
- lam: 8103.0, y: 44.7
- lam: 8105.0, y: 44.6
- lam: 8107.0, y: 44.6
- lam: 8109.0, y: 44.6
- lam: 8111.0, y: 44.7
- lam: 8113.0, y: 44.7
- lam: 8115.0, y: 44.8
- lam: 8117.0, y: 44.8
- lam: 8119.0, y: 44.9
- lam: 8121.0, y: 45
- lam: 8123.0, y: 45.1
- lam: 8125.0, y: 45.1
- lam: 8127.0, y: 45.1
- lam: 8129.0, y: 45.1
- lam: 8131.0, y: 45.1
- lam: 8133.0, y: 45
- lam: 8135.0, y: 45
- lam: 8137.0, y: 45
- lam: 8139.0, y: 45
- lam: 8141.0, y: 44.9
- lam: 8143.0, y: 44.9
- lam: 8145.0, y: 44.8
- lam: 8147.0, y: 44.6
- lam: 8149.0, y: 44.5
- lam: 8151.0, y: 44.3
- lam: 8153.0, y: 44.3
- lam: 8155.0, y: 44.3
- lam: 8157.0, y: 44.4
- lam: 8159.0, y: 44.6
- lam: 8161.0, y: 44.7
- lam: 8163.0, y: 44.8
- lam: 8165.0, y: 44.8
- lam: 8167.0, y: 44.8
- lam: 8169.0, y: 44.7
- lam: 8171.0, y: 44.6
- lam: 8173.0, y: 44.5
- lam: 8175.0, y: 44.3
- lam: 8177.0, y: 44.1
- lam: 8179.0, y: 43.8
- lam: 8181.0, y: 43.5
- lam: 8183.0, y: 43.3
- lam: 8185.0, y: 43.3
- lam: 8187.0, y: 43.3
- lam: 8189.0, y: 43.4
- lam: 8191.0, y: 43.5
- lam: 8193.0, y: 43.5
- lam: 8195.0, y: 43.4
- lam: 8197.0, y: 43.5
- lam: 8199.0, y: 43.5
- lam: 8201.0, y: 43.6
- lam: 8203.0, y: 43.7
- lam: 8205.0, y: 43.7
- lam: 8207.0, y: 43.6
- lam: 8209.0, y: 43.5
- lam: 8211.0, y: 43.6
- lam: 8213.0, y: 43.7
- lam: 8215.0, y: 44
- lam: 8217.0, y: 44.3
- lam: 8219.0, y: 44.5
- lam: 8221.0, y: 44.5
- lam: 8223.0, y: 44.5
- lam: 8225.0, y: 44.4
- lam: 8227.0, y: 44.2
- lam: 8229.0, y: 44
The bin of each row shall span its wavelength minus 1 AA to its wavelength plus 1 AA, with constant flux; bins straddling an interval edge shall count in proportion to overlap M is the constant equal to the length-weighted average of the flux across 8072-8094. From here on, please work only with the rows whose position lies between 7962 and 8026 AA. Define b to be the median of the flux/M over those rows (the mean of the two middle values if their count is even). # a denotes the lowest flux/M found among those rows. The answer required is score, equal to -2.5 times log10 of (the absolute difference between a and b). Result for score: 4.01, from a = 0.999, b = 1.02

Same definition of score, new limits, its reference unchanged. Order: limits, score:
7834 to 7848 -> 4.01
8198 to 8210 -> 6.61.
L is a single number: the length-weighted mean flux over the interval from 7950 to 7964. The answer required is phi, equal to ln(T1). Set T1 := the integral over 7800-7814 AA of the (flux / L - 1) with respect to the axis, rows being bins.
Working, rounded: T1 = 0.01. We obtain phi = -4.76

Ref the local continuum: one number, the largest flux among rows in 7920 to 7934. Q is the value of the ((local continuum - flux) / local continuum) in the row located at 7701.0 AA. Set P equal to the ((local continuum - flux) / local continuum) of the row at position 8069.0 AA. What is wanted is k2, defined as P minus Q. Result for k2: 0.09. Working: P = 0.02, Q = -0.062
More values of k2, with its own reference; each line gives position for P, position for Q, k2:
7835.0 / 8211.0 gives -0.06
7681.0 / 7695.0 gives -0.03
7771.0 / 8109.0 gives -0.07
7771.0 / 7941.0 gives -0.05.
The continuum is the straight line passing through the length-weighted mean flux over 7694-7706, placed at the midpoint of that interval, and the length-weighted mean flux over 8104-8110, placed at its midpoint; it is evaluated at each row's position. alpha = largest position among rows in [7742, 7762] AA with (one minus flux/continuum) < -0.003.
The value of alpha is 7761.0 AA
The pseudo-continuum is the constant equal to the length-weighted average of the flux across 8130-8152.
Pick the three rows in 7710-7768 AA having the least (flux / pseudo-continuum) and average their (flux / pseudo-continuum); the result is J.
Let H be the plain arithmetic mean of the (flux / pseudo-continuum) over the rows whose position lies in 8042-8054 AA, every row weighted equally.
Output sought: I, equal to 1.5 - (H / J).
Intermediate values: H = 1.02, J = 1.05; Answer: 0.53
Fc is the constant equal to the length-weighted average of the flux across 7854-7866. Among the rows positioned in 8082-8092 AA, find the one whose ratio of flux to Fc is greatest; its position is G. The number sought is 8091.0 AA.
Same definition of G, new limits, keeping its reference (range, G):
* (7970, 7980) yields 7971.0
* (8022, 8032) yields 8031.0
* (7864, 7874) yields 7865.0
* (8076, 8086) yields 8085.0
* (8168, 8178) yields 8169.0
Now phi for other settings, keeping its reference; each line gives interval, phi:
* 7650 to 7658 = -1.19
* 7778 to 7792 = -1.05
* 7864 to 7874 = -2.49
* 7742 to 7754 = -1.92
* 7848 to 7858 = -0.90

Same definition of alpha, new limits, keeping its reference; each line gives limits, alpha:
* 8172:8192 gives 8177.0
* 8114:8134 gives 8133.0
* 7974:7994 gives 7975.0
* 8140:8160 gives 8159.0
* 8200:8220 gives 8219.0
